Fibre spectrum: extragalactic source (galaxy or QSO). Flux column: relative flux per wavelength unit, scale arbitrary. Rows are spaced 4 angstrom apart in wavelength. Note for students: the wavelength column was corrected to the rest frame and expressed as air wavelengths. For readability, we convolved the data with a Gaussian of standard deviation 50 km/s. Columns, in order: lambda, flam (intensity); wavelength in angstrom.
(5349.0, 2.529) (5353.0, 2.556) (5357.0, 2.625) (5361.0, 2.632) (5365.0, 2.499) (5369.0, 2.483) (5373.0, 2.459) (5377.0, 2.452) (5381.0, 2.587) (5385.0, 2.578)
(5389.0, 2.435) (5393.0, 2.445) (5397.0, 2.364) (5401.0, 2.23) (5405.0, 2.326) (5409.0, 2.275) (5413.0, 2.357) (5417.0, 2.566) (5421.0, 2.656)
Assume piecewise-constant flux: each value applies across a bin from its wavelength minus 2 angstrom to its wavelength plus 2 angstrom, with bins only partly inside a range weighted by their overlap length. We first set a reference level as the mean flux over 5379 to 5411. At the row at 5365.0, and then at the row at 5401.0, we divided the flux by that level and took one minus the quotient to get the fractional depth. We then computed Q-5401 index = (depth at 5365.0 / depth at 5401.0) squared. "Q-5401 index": 0.3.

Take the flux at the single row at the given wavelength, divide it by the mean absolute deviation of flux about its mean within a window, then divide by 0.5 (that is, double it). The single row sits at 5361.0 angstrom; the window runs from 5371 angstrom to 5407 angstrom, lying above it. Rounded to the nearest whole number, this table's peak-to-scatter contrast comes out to 64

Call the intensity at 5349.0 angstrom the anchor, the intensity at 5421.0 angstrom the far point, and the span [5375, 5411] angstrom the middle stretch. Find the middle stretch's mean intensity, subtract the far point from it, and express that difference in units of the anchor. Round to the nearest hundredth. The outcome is -0.10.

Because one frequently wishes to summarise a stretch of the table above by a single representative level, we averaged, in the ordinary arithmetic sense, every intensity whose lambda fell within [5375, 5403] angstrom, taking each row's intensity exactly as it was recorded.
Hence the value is 2.44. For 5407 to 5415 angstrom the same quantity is 2.32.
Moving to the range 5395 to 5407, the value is 2.31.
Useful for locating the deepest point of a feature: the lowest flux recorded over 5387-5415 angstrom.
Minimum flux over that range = 2.23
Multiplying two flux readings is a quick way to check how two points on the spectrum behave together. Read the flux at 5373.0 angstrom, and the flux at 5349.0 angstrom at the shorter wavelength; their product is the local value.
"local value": 6.22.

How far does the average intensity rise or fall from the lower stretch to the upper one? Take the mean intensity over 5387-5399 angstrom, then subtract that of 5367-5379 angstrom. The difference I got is -0.05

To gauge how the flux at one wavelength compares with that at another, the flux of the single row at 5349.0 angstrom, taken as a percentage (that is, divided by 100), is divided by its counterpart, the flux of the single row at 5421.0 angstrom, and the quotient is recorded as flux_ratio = 0.0095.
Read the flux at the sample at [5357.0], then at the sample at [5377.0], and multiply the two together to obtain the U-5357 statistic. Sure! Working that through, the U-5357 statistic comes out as 6.4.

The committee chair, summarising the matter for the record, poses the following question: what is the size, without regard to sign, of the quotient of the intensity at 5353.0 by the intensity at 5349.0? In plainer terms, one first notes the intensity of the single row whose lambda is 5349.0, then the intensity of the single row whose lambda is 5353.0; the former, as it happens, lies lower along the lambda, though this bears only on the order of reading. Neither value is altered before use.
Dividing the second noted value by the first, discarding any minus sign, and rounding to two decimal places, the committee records 1.01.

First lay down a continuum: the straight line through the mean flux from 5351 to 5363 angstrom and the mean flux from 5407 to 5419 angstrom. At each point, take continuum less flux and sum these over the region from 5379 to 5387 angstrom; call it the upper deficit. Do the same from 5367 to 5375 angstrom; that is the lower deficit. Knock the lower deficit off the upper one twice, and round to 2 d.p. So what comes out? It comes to -0.48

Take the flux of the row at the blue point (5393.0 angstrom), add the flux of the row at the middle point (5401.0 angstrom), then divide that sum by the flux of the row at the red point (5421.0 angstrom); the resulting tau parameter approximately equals 1.76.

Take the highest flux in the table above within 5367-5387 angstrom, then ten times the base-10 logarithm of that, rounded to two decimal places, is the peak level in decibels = 4.13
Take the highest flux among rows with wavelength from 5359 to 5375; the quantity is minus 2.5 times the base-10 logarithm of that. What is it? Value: -1.05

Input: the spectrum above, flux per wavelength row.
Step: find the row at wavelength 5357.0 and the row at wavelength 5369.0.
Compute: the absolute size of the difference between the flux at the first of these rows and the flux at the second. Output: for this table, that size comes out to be 0.14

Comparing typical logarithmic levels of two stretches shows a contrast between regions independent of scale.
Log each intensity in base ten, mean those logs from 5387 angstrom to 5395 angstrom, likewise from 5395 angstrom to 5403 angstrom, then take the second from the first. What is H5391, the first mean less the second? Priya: 0.026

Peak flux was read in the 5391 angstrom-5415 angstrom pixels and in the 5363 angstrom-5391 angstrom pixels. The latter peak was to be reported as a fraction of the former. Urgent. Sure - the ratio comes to 1.06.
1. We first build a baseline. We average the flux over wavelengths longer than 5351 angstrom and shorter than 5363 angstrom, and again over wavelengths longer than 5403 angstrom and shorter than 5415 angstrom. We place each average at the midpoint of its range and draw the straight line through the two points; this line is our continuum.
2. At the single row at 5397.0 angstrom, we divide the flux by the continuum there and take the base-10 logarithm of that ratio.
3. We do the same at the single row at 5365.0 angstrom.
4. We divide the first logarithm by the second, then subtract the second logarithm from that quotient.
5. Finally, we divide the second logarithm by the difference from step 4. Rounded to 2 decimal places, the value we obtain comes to -0.03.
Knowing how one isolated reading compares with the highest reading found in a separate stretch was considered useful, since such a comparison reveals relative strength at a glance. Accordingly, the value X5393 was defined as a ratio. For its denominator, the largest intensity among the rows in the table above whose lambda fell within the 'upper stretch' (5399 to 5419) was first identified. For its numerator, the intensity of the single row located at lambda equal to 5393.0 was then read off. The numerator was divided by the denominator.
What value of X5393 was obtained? 0.95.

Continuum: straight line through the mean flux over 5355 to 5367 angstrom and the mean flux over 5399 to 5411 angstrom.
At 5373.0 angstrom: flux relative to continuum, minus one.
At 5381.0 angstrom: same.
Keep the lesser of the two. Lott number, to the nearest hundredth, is -0.02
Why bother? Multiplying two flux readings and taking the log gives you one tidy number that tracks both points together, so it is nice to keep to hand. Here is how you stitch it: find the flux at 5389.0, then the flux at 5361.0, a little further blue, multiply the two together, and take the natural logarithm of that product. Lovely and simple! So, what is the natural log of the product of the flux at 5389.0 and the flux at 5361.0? 1.86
